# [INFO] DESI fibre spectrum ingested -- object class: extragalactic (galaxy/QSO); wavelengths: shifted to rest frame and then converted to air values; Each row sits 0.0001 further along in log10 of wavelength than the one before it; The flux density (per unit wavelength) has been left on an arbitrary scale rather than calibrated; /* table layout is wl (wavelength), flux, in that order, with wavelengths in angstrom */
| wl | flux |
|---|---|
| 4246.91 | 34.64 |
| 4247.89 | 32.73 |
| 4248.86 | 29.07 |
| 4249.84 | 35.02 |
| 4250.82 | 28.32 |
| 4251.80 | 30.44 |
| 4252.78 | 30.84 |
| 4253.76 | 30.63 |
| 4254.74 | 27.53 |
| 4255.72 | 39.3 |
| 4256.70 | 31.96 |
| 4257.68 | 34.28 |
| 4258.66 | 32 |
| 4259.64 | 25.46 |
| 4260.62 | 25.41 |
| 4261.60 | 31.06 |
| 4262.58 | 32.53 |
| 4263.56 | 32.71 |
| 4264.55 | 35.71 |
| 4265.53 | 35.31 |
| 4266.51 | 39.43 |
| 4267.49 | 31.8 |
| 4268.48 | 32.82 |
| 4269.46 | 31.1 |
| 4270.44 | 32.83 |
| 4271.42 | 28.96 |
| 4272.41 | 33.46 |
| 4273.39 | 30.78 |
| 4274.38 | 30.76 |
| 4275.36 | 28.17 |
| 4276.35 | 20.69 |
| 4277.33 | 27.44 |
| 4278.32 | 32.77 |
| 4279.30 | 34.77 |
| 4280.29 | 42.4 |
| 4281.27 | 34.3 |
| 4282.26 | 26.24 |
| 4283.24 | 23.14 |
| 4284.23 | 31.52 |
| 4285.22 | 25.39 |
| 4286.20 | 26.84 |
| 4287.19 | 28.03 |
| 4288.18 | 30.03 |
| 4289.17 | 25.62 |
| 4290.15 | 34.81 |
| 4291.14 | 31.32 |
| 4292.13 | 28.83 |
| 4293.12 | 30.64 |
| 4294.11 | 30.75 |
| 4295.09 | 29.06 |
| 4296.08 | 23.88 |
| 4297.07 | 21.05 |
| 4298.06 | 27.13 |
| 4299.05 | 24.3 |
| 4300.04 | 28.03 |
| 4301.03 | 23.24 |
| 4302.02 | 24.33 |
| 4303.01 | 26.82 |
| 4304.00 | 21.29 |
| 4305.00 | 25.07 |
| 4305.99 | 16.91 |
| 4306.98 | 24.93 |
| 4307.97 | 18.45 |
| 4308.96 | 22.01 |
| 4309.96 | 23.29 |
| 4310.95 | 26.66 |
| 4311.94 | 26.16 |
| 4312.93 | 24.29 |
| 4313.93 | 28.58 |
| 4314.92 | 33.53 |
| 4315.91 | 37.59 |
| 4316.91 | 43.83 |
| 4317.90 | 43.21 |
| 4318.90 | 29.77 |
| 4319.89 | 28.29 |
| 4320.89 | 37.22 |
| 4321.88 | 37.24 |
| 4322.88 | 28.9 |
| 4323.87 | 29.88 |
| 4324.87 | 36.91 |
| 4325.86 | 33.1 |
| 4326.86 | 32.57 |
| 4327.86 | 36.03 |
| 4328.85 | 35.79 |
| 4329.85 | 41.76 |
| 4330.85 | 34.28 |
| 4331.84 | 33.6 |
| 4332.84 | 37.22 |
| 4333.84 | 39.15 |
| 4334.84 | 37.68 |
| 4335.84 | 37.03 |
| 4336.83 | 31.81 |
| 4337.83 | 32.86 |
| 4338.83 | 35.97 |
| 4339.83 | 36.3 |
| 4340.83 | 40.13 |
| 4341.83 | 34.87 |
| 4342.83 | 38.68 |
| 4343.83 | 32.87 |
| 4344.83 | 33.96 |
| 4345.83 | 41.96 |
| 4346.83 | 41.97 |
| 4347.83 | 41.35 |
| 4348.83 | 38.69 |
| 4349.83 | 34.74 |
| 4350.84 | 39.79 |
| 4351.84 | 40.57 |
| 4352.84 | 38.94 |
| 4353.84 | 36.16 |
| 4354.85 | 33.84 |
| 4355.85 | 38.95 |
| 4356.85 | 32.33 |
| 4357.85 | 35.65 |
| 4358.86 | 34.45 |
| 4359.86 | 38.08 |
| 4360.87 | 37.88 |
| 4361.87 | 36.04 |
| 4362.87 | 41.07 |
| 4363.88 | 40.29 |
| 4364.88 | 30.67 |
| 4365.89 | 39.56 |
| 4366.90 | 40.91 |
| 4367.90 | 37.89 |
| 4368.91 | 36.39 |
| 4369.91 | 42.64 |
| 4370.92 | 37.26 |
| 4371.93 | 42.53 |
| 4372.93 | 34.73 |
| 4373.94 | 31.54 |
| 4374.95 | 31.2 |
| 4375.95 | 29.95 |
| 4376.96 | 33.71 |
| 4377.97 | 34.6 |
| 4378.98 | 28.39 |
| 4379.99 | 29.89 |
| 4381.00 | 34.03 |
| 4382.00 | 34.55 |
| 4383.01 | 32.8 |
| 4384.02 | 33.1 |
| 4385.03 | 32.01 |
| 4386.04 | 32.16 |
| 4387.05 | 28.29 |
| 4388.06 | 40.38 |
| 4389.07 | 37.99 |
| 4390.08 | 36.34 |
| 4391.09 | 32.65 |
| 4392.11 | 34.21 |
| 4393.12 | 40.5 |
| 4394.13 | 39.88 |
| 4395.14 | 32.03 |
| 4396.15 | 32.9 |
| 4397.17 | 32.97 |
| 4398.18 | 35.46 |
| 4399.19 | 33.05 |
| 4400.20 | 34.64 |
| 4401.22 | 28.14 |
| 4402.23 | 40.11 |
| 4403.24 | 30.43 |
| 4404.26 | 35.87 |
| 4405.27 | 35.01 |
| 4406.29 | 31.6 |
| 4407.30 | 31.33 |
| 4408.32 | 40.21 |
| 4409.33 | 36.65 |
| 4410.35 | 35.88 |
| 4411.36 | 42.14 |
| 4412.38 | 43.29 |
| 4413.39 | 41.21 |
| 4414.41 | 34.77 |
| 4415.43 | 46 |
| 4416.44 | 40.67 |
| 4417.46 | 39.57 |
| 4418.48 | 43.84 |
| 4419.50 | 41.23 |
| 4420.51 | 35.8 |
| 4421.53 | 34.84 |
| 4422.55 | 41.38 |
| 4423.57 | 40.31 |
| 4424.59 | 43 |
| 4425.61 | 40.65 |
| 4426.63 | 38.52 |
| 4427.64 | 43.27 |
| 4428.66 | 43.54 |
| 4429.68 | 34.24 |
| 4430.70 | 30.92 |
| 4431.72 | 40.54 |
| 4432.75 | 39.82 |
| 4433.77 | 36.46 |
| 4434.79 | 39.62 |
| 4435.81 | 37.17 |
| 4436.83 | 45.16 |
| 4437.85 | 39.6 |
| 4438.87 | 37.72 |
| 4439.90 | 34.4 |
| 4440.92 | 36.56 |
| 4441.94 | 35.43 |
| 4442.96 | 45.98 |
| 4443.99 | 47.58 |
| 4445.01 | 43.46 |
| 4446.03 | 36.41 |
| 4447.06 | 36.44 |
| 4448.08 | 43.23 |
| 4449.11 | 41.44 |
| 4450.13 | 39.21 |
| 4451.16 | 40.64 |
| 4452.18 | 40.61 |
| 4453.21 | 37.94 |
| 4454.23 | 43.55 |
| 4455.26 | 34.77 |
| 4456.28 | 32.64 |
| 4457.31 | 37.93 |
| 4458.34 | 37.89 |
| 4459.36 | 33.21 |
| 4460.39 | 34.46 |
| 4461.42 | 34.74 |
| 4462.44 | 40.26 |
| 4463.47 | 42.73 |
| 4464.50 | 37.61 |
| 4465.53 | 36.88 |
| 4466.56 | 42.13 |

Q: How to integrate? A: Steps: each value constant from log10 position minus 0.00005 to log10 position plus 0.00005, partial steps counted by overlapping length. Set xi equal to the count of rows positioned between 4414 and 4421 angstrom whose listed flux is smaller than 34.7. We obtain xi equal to 0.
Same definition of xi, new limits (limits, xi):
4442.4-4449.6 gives 0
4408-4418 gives 0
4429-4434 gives 2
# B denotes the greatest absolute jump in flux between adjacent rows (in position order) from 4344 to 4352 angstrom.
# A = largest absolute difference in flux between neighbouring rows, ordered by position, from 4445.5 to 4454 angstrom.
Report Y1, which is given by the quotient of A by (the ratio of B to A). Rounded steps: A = 7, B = 8.0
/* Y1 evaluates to 6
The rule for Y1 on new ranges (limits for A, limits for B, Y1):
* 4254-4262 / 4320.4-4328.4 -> 17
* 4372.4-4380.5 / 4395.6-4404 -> 3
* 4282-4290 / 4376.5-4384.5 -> 11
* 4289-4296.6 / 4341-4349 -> 11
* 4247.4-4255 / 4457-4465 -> 8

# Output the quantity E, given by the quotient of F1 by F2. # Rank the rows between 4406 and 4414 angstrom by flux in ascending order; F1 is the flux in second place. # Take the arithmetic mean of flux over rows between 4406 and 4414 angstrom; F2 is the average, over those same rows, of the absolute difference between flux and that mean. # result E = 8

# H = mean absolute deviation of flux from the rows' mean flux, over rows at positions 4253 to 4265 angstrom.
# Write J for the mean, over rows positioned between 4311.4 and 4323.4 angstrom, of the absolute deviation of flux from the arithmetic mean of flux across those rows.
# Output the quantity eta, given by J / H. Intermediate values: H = 2.9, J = 5.6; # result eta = 1.89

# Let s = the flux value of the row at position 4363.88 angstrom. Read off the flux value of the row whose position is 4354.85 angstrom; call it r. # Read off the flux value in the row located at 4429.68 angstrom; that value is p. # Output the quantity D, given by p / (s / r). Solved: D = 29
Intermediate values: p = 34.24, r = 33.84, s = 40.29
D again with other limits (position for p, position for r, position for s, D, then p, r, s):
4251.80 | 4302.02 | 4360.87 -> 20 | 30.44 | 24.33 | 37.88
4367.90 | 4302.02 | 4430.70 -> 30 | 37.89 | 24.33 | 30.92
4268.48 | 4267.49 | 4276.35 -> 50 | 32.82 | 31.8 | 20.69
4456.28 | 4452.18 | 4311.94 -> 51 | 32.64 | 40.61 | 26.16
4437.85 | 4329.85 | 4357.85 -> 46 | 39.6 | 41.76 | 35.65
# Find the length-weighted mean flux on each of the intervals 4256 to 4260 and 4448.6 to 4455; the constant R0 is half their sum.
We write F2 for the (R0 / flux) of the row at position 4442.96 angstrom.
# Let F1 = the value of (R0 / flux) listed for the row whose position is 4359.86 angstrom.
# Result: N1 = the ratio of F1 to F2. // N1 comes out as 1.21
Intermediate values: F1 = 0.94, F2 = 0.78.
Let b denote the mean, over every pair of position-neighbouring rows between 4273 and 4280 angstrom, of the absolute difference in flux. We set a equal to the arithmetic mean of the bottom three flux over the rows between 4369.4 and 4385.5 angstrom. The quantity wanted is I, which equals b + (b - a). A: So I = -21.4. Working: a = 29.4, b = 4.03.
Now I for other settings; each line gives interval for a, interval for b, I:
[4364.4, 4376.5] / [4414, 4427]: -23.0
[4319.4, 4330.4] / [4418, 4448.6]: -21.2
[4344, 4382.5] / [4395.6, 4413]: -21.2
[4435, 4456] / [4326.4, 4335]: -28.7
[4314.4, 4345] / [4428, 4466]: -21.5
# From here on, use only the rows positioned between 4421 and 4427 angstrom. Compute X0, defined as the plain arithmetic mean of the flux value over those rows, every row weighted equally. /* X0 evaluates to 40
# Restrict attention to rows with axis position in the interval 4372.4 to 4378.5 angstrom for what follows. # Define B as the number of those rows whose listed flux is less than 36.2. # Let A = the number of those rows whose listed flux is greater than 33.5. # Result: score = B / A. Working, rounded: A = 3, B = 6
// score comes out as 2.0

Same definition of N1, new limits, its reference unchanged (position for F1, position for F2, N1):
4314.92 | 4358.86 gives 1.03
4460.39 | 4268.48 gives 0.95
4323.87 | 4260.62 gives 0.85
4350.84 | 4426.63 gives 0.97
